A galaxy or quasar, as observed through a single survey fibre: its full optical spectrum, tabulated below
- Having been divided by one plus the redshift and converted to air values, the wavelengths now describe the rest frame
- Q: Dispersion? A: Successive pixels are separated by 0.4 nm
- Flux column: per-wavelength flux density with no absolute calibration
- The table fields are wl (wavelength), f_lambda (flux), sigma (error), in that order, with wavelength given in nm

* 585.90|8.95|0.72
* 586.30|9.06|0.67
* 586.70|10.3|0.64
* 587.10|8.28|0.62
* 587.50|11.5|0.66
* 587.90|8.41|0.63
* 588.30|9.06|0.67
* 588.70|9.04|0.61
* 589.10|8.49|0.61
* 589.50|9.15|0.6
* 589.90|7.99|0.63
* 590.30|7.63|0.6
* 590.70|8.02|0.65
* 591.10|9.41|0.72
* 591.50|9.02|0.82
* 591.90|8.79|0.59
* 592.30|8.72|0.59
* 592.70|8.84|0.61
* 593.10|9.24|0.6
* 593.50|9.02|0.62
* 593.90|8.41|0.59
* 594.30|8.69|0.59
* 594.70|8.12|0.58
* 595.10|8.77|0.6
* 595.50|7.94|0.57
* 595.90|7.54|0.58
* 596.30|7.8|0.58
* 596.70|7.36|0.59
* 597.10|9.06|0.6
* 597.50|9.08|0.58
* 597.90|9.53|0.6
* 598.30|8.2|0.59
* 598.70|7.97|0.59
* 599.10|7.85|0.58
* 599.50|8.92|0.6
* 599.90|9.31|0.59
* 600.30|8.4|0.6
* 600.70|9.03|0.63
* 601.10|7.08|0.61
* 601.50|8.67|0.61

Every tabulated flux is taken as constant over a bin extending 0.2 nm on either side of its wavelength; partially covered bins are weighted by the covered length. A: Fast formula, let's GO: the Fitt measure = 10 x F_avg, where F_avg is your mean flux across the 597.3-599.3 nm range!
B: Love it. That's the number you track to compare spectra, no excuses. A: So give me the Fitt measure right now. 85.3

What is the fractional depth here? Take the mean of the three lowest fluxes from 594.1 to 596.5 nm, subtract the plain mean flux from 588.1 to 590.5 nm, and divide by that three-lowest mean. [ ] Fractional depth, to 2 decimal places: -0.10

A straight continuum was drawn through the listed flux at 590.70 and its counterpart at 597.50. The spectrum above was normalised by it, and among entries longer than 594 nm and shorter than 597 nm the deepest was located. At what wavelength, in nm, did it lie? 596.70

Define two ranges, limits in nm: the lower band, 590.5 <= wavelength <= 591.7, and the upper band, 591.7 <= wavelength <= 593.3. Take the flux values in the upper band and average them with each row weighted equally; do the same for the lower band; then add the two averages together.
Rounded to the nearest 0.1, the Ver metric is 17.7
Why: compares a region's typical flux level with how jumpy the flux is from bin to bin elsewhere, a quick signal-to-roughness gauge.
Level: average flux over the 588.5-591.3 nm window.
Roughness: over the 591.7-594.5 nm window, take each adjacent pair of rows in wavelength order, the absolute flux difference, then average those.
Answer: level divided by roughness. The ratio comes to 30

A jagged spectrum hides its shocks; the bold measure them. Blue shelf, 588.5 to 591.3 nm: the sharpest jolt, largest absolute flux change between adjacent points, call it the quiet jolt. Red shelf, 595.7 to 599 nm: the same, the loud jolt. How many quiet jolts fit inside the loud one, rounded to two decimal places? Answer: 1.22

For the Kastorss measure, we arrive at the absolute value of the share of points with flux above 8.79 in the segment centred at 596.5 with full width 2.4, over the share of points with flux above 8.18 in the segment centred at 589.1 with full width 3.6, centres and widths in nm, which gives 0.500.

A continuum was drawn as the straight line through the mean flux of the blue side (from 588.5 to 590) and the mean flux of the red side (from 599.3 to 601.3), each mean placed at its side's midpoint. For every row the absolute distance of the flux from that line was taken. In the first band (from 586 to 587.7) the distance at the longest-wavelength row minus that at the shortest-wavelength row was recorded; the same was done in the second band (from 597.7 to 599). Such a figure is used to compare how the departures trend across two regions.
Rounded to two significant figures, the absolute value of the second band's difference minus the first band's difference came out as 2.8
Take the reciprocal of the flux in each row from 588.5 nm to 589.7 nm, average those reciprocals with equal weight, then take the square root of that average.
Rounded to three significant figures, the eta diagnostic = 0.336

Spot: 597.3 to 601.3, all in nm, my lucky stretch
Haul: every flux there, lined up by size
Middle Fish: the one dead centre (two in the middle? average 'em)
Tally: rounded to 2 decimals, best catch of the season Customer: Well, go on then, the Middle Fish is 8.66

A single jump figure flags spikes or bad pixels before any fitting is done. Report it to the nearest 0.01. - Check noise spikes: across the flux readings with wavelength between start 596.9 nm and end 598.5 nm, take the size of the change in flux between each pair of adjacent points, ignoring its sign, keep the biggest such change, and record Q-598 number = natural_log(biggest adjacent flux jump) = 0.29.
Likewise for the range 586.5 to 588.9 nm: 1.17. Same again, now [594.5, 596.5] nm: -0.19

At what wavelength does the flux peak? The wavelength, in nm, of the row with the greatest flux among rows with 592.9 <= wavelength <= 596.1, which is 593.10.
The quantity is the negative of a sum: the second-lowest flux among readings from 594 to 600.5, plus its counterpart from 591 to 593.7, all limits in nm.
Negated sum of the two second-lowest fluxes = -16.3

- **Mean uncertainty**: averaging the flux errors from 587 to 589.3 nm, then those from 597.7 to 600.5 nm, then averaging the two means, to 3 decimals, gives 0.613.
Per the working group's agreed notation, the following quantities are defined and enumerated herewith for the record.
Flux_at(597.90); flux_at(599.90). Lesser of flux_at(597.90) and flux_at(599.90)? 9.3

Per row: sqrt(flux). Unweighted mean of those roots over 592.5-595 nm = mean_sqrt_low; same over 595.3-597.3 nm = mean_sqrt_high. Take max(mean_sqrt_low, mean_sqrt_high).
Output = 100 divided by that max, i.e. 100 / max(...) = 33.9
